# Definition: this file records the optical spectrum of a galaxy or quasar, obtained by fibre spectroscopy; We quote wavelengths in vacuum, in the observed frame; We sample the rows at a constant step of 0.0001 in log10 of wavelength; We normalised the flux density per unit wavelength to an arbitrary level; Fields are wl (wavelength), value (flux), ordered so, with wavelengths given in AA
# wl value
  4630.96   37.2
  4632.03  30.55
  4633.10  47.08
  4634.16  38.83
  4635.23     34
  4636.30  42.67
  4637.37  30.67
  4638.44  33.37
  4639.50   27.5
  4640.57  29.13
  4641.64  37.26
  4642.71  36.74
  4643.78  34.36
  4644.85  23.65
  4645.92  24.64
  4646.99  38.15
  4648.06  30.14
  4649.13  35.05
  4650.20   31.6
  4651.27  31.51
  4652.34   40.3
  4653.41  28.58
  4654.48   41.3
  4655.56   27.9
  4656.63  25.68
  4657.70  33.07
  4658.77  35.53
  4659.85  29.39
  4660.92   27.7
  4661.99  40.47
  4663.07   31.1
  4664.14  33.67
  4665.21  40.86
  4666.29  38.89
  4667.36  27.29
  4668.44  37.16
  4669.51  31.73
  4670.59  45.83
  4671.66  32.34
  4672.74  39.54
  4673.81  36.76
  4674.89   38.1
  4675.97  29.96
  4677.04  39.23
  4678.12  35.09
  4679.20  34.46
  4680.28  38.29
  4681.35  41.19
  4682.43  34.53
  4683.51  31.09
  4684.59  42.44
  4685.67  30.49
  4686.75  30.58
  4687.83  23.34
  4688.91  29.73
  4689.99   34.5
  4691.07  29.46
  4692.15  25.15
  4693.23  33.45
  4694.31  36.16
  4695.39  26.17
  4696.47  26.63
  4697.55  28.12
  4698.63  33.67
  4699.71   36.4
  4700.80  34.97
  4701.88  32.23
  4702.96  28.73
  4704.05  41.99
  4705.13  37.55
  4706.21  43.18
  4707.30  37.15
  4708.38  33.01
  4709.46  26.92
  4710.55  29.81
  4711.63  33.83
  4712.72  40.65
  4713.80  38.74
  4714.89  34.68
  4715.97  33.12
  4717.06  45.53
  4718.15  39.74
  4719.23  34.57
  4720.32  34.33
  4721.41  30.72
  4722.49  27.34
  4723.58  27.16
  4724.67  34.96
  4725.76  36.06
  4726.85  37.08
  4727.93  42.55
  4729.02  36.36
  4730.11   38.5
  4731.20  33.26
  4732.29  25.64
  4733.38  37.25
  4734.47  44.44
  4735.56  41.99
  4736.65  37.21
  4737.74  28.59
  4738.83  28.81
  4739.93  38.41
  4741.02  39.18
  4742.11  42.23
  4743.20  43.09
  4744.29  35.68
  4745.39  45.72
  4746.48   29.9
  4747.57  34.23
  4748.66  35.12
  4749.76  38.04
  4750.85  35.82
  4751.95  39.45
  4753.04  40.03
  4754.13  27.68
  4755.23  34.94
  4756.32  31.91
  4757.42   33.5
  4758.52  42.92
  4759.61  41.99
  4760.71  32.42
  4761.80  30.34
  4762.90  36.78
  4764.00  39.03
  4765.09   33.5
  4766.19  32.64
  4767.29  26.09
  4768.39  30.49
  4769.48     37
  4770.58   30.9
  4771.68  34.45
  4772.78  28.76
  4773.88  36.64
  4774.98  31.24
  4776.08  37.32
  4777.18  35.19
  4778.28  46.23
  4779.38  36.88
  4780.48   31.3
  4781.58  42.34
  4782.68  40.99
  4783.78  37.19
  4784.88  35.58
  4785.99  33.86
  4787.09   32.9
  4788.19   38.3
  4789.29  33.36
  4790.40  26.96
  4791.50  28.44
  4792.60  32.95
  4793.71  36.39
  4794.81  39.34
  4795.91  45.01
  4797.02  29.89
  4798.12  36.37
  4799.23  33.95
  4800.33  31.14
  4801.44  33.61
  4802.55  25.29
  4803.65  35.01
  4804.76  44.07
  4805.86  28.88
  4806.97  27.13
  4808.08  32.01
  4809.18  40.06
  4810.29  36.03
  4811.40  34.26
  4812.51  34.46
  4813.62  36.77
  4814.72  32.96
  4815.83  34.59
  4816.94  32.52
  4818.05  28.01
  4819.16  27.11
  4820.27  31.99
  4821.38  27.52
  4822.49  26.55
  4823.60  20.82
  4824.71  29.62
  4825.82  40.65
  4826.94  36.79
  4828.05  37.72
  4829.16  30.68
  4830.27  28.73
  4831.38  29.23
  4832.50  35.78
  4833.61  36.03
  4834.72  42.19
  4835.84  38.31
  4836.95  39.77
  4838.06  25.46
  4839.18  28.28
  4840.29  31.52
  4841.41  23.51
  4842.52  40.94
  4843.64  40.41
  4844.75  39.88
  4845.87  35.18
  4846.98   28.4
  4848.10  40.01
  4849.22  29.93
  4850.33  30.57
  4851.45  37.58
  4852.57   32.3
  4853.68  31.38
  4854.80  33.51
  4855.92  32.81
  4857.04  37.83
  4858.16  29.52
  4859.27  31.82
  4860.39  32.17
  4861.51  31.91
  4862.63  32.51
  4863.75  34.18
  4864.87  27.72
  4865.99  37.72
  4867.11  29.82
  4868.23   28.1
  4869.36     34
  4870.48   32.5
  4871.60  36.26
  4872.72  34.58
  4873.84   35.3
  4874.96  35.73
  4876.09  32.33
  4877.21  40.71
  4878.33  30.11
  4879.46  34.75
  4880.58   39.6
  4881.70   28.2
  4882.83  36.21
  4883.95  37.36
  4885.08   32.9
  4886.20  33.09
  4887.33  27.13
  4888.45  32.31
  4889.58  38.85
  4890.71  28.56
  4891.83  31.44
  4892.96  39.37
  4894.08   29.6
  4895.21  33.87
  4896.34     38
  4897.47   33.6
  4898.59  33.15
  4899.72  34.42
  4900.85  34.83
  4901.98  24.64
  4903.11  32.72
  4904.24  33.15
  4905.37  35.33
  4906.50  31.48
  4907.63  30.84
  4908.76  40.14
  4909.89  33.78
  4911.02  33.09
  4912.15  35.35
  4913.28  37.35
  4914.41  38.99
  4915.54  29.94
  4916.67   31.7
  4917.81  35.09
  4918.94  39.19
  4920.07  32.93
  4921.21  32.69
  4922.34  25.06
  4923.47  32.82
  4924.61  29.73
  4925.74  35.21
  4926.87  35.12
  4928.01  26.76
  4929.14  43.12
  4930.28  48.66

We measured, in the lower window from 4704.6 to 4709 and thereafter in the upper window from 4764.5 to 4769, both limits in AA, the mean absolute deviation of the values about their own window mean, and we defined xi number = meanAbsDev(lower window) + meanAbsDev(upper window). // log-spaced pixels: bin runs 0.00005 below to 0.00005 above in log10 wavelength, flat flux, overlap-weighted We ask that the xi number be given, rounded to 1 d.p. 5.1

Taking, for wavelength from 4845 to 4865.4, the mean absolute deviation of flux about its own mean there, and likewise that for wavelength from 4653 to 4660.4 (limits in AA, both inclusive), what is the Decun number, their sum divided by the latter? 1.6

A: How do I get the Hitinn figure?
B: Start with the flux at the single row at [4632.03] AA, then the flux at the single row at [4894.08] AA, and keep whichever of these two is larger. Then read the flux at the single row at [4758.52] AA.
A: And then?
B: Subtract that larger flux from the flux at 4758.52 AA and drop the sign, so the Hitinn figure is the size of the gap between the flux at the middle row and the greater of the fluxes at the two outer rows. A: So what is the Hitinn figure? 12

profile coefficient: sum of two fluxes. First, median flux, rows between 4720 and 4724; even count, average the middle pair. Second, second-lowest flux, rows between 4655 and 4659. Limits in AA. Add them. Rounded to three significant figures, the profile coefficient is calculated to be 56.9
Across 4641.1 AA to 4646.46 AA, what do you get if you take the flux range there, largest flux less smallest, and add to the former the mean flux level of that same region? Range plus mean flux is 44.9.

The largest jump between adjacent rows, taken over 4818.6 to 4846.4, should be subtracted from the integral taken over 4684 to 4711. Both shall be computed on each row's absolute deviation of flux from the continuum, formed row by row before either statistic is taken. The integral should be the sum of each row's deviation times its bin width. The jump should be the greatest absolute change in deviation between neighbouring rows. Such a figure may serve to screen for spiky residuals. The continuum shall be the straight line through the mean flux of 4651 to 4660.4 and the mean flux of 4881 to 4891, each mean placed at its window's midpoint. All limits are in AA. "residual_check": 110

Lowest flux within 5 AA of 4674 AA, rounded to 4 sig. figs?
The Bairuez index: 29.96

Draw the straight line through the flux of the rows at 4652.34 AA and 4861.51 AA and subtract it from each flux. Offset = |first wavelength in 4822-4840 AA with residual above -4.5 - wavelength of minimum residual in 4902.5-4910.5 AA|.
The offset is 82.9 AA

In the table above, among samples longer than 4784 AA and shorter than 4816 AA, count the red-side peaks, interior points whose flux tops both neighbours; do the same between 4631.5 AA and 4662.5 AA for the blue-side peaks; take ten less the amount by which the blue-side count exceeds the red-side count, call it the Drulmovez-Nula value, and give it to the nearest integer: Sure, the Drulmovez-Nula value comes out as 8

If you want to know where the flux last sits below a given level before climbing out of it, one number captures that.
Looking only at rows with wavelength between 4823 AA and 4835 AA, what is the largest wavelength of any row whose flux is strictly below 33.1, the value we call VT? 4831.38 AA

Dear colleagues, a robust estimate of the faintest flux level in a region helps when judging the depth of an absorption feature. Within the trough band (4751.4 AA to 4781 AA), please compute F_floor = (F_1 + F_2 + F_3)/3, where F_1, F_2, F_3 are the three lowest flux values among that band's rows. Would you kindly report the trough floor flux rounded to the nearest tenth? 27.5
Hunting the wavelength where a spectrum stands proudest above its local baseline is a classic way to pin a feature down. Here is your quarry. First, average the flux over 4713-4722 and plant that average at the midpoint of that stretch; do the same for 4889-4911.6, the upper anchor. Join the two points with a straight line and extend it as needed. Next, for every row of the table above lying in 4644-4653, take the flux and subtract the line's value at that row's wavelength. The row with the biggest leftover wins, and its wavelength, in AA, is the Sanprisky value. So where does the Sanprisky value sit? 4652.34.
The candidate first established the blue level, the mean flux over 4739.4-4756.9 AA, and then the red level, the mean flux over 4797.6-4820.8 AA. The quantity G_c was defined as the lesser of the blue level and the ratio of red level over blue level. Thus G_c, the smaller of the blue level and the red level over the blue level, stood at 0.90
